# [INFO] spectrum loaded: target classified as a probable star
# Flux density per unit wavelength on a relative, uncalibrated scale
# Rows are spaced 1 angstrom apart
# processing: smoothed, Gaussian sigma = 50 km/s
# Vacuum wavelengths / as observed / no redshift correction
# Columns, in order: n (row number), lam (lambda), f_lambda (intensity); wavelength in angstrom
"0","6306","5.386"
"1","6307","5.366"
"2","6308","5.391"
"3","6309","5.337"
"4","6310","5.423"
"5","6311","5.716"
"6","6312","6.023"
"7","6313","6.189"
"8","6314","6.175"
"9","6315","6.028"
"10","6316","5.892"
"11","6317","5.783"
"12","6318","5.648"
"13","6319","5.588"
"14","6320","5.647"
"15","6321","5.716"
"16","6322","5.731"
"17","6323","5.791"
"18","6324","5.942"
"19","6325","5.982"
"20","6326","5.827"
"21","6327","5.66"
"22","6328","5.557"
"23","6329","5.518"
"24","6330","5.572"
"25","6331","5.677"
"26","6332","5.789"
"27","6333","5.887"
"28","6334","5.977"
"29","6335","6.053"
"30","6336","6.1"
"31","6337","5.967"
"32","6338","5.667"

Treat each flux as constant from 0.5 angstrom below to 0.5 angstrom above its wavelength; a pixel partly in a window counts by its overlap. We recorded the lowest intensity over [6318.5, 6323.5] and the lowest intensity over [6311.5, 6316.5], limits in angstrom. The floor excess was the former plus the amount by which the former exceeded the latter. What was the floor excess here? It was 5.28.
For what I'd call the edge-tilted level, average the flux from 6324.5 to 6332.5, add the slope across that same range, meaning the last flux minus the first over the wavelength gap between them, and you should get 5.67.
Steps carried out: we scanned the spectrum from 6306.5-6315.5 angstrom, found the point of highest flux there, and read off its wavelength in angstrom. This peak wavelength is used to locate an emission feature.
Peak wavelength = 6313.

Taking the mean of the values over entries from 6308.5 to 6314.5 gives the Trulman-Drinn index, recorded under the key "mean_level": 5.81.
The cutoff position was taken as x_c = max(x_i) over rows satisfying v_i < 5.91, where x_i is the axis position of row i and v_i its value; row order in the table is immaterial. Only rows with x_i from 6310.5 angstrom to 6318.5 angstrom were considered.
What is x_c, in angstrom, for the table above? 6318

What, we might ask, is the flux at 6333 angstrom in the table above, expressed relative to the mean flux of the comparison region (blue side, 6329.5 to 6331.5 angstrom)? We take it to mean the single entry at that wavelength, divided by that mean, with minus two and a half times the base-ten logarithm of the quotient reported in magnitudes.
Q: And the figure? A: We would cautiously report -0.05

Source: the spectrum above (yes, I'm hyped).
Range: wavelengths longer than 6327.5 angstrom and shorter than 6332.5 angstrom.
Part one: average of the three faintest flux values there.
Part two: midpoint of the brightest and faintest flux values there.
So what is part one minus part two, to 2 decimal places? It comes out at -0.10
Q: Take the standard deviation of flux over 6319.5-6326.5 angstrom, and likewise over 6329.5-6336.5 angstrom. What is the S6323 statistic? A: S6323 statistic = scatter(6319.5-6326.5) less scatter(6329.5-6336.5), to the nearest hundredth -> -0.07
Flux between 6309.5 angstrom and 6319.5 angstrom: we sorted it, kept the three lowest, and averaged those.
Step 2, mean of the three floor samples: 5.55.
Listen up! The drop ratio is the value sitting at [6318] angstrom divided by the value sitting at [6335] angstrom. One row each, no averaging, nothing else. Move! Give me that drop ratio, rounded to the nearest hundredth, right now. 0.93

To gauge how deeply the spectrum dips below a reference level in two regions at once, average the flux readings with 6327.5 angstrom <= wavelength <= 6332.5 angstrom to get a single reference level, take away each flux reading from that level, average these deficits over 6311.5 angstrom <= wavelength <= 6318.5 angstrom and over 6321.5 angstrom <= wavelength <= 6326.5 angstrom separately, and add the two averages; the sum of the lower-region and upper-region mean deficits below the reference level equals -0.57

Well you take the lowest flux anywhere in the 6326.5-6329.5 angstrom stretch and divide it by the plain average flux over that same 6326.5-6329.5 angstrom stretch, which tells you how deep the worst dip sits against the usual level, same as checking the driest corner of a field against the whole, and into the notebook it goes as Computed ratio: 0.989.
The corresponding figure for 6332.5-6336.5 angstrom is 0.980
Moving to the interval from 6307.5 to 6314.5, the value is 0.928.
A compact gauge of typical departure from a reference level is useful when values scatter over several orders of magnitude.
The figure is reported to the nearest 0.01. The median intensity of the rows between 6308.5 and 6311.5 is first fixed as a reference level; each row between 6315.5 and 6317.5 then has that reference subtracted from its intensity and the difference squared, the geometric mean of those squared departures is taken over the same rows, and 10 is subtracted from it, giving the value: -9.83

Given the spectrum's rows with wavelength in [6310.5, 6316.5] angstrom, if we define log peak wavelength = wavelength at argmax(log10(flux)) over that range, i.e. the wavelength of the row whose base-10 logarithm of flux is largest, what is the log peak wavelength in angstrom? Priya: 6313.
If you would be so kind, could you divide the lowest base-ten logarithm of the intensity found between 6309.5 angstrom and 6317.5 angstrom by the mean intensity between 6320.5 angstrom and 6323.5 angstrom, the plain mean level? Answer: 0.128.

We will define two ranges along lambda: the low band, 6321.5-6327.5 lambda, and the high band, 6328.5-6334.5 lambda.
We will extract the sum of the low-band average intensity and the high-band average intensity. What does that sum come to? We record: 11.6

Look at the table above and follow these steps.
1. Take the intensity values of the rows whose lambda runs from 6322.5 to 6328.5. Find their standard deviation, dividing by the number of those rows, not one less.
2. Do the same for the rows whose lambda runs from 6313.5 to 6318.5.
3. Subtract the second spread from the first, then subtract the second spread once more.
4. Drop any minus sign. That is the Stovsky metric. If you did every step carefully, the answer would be 0.22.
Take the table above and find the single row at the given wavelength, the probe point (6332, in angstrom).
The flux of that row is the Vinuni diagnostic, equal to 5.789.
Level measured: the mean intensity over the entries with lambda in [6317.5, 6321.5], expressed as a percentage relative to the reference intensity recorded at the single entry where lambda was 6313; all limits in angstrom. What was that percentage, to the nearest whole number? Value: 91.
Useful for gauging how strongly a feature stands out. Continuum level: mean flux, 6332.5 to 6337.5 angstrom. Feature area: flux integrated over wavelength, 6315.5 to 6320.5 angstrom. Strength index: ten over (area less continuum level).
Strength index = 0.44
